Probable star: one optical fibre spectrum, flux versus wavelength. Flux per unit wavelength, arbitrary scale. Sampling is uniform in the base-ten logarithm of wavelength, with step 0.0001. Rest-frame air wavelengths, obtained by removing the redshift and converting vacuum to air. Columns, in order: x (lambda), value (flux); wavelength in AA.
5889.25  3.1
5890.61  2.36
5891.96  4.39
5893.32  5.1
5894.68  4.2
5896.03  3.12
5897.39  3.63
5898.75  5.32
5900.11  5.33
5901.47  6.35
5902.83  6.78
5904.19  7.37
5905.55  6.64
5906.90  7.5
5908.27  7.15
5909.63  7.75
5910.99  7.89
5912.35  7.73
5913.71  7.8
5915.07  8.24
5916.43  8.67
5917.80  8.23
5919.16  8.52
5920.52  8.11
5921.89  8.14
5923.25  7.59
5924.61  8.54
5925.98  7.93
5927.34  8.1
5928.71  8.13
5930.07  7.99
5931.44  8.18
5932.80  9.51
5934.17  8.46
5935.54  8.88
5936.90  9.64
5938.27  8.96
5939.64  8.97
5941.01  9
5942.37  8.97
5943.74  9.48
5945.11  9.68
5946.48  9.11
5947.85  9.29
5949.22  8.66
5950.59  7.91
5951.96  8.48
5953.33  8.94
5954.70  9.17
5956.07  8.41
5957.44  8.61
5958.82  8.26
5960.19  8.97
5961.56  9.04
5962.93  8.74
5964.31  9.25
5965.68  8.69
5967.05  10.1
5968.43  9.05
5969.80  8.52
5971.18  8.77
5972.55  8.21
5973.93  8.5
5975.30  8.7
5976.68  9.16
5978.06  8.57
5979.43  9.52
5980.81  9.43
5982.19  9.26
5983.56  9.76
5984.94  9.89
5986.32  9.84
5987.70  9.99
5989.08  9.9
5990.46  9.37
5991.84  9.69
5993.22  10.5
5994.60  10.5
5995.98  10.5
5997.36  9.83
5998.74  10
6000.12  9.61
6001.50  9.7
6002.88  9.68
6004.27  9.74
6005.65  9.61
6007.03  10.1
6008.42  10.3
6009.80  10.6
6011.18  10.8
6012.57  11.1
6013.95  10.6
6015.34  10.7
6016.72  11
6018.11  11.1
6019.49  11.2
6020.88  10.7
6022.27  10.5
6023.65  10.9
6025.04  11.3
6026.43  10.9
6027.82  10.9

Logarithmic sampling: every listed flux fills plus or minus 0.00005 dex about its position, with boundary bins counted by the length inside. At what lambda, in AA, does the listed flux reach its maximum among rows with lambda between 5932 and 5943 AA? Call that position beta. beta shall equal 5936.90 AA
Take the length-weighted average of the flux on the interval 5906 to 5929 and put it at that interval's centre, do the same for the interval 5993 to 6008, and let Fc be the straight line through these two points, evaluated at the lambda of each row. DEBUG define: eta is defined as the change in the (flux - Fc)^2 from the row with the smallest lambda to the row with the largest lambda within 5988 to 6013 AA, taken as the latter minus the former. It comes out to 0.7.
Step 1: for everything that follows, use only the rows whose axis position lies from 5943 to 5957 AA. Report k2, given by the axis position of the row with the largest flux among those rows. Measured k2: 5945.11 AA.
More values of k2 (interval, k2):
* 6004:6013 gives 6012.57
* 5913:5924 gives 5916.43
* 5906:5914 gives 5910.99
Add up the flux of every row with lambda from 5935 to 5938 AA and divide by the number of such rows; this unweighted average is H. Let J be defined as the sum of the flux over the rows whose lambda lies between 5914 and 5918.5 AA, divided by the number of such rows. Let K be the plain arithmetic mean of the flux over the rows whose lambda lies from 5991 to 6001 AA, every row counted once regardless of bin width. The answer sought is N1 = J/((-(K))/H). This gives -8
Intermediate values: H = 9.3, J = 8.4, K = 10.1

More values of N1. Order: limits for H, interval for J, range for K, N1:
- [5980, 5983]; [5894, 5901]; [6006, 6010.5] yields -4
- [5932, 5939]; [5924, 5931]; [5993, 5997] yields -7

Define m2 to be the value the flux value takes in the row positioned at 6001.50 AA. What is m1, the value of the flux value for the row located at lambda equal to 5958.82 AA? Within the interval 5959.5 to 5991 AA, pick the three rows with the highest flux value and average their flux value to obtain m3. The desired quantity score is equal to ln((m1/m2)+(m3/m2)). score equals 0.63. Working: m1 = 8.26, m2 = 9.7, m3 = 10.0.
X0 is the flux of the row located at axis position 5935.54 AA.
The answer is 8.88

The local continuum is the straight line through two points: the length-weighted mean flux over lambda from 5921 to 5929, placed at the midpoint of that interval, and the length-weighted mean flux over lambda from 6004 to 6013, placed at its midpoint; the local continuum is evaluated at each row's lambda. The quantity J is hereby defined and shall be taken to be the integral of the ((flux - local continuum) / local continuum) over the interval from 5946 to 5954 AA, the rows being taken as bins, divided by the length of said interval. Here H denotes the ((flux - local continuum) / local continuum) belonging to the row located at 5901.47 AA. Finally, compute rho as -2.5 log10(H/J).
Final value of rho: -4.6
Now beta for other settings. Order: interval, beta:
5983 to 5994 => 5993.22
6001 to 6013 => 6012.57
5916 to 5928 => 5916.43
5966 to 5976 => 5967.05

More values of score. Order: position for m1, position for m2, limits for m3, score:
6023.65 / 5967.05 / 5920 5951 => 0.71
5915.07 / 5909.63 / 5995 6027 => 0.92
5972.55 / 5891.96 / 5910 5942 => 1.39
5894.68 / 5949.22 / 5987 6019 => 0.57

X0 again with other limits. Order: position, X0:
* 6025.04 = 11.3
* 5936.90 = 9.64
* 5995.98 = 10.5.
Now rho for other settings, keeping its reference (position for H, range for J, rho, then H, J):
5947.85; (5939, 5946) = 0.1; 0.07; 0.08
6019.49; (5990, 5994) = -3.9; 0.05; 0.00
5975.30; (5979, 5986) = -3.3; -0.08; 0.00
